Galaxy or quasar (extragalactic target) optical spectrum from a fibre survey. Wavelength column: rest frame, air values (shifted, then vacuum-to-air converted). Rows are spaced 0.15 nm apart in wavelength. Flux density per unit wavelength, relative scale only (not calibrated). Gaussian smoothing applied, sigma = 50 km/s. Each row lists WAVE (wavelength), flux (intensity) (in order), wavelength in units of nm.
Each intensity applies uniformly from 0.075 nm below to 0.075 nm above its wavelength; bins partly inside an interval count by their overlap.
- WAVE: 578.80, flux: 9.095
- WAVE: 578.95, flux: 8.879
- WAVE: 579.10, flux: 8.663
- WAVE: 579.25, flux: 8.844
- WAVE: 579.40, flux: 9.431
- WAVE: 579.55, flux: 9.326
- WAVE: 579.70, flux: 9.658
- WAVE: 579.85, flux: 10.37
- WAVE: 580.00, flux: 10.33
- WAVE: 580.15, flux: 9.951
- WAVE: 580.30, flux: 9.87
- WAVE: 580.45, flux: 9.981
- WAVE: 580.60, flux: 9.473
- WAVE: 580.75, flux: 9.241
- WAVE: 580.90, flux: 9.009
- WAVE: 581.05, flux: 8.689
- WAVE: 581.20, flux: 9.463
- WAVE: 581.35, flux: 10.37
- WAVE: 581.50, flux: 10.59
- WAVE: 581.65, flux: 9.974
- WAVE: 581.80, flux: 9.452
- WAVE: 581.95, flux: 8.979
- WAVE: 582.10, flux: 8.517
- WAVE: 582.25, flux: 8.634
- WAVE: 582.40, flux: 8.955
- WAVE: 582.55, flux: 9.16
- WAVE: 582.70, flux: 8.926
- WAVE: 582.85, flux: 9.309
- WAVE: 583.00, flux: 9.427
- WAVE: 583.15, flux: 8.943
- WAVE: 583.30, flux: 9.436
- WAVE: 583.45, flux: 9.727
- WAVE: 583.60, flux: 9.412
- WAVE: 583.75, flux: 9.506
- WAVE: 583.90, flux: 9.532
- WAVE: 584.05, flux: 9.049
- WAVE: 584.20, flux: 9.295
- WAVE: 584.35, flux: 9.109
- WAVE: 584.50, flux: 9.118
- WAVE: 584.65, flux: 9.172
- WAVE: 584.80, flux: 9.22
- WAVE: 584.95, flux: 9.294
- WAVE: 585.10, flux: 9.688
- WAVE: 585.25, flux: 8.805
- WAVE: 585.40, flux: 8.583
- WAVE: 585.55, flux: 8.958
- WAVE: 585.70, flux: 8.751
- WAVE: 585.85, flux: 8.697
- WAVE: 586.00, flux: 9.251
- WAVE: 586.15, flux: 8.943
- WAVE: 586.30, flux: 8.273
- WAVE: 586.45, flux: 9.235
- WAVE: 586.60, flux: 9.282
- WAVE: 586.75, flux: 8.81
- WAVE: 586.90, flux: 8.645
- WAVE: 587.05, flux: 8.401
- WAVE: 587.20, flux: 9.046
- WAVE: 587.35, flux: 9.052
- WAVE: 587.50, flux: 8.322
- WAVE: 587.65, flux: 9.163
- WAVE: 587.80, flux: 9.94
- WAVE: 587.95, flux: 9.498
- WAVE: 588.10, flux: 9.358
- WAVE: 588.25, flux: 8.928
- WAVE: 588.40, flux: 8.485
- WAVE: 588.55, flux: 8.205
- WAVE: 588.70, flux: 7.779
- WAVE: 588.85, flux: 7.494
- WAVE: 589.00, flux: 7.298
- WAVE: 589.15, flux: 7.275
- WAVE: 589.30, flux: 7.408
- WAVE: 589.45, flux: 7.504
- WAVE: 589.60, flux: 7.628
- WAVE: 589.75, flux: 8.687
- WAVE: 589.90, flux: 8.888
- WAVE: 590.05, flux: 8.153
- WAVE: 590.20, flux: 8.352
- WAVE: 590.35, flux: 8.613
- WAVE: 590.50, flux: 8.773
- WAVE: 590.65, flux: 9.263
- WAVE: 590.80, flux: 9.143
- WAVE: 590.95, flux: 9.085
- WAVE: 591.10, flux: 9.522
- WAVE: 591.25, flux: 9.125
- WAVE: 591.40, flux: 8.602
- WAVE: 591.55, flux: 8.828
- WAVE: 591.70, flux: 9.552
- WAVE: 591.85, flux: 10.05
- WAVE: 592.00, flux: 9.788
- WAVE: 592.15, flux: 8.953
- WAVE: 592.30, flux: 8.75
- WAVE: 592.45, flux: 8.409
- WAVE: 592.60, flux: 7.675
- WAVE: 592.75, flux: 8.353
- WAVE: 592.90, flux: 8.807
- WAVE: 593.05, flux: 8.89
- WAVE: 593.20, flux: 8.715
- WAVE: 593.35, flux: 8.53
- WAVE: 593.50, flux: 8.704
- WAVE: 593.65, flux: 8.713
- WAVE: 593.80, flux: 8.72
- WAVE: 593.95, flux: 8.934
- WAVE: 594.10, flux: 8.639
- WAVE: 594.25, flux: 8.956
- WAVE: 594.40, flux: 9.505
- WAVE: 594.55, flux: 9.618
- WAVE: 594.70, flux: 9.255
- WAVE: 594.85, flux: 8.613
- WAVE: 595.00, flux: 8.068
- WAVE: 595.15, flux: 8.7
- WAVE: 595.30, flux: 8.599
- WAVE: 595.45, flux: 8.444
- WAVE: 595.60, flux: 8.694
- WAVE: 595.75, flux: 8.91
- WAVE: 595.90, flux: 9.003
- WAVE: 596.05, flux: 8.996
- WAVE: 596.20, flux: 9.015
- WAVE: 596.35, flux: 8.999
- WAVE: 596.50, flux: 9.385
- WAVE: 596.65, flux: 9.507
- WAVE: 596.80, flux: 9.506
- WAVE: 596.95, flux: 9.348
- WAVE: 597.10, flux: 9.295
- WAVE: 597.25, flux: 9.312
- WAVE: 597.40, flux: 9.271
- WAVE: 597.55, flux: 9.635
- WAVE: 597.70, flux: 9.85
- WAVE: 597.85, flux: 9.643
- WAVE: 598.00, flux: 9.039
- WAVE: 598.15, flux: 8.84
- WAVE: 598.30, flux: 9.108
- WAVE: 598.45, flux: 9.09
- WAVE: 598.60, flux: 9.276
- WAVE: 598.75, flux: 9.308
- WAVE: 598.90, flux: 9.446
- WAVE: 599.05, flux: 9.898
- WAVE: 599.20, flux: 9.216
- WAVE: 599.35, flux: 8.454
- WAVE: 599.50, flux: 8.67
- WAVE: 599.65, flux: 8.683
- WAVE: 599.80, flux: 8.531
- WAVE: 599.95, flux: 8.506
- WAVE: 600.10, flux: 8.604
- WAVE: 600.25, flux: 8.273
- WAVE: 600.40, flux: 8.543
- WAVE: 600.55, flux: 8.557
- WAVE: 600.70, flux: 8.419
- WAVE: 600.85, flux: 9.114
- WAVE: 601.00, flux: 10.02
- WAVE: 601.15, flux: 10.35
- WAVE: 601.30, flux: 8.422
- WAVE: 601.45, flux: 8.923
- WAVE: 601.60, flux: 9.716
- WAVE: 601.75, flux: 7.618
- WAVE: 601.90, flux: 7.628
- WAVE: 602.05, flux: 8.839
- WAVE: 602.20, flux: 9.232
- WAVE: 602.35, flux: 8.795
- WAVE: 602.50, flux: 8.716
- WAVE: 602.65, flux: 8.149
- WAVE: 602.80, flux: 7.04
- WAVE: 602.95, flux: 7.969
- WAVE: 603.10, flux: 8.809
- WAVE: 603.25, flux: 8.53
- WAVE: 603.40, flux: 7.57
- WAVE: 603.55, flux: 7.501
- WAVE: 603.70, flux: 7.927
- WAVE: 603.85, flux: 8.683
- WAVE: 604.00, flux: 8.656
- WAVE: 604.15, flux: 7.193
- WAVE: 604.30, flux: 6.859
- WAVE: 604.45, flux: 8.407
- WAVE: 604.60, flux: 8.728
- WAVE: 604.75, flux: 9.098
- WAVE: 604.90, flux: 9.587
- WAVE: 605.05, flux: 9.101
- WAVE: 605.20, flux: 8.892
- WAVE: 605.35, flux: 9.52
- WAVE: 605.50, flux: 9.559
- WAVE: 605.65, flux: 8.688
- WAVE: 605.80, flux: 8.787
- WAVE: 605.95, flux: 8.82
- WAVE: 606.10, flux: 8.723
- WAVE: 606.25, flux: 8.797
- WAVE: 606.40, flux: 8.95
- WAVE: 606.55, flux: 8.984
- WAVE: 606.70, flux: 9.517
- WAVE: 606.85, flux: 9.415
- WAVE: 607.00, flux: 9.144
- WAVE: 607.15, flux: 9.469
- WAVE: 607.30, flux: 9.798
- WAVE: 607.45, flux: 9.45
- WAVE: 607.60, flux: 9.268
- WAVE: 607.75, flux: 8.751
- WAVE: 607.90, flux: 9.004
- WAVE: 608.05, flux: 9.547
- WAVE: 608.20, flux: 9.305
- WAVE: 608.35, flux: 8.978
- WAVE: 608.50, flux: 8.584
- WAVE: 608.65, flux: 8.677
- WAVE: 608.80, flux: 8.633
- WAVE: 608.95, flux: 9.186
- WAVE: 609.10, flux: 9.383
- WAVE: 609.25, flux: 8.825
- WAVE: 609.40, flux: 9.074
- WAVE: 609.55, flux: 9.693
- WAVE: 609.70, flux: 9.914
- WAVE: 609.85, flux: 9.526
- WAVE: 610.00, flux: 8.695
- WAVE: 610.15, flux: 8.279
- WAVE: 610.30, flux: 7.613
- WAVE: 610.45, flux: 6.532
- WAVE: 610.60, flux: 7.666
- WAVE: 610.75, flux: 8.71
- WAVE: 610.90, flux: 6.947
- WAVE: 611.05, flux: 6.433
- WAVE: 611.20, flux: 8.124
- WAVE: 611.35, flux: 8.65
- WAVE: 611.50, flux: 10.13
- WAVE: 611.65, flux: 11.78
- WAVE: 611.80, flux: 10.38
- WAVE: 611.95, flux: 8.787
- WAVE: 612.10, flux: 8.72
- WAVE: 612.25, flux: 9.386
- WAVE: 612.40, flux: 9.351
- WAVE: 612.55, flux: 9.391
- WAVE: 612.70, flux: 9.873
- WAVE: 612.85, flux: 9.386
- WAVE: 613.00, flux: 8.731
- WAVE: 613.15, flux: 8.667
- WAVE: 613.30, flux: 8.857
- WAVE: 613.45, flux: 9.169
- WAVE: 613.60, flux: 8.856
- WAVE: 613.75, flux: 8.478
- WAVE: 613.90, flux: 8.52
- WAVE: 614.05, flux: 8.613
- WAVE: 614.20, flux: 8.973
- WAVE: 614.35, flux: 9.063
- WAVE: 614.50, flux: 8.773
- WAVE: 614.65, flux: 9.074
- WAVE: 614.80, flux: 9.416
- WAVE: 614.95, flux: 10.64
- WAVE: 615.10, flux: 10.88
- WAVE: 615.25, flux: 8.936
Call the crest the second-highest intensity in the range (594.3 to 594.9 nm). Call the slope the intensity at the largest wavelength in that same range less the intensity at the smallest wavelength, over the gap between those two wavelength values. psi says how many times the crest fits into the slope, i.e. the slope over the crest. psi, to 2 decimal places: -0.21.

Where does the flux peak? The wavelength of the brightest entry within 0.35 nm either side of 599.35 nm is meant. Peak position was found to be 599.05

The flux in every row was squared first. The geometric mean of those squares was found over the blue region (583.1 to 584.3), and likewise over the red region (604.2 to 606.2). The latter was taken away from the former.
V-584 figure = 10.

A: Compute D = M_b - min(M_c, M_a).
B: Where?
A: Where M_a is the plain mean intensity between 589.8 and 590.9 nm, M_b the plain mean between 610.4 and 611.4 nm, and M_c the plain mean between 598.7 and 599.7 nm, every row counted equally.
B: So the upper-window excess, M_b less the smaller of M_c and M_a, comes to -1.2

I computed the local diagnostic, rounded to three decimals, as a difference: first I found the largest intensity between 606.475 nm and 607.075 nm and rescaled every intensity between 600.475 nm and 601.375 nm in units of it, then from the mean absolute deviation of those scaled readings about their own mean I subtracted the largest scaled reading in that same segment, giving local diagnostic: -1.015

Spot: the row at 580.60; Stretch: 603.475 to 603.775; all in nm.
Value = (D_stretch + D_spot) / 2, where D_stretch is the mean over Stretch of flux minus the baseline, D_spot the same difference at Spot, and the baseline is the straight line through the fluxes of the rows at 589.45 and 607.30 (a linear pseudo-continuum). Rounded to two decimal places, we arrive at 0.75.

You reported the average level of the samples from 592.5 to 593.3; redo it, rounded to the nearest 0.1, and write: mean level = 8.5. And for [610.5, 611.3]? 7.6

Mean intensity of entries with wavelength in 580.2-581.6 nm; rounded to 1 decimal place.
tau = 9.6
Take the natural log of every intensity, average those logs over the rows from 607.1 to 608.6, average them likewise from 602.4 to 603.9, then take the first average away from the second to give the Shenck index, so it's -0.13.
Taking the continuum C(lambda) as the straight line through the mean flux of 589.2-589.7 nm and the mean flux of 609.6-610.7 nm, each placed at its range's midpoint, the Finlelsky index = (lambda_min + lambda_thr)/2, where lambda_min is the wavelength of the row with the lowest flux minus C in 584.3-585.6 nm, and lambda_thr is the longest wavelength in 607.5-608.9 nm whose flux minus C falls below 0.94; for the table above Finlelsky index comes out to 597.10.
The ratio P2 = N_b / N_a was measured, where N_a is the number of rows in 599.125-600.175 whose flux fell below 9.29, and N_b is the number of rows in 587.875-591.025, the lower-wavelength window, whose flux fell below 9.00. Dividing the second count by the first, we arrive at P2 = 2.3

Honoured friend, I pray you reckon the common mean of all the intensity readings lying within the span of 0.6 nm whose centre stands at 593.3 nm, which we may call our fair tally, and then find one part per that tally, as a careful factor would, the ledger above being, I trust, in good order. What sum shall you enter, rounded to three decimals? 0.115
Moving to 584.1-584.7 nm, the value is 0.109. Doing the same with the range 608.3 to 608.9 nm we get 0.115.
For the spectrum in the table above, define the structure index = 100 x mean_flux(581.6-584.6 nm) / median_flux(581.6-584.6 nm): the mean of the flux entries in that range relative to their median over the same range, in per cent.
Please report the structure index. 100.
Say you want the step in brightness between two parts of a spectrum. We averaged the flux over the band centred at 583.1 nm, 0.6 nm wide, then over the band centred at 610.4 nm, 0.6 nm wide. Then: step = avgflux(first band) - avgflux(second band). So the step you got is 1.8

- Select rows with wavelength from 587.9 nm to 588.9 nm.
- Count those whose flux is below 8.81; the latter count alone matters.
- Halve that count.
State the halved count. 2.0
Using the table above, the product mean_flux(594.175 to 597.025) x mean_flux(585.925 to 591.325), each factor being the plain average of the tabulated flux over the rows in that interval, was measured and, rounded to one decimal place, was 77.8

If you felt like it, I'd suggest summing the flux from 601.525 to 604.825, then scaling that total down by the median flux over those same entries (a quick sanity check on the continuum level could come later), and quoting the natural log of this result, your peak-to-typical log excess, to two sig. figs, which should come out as 3.1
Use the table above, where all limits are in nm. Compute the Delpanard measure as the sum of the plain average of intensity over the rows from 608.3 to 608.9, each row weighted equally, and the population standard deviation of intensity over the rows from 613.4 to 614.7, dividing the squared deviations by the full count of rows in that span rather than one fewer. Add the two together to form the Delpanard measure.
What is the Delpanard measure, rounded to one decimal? 9.0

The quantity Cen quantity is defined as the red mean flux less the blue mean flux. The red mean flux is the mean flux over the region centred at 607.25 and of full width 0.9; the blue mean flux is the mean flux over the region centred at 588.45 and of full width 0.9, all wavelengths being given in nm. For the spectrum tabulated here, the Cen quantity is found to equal 1.0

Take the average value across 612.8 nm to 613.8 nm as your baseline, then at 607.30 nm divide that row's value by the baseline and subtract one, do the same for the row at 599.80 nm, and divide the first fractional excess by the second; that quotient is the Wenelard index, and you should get -3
